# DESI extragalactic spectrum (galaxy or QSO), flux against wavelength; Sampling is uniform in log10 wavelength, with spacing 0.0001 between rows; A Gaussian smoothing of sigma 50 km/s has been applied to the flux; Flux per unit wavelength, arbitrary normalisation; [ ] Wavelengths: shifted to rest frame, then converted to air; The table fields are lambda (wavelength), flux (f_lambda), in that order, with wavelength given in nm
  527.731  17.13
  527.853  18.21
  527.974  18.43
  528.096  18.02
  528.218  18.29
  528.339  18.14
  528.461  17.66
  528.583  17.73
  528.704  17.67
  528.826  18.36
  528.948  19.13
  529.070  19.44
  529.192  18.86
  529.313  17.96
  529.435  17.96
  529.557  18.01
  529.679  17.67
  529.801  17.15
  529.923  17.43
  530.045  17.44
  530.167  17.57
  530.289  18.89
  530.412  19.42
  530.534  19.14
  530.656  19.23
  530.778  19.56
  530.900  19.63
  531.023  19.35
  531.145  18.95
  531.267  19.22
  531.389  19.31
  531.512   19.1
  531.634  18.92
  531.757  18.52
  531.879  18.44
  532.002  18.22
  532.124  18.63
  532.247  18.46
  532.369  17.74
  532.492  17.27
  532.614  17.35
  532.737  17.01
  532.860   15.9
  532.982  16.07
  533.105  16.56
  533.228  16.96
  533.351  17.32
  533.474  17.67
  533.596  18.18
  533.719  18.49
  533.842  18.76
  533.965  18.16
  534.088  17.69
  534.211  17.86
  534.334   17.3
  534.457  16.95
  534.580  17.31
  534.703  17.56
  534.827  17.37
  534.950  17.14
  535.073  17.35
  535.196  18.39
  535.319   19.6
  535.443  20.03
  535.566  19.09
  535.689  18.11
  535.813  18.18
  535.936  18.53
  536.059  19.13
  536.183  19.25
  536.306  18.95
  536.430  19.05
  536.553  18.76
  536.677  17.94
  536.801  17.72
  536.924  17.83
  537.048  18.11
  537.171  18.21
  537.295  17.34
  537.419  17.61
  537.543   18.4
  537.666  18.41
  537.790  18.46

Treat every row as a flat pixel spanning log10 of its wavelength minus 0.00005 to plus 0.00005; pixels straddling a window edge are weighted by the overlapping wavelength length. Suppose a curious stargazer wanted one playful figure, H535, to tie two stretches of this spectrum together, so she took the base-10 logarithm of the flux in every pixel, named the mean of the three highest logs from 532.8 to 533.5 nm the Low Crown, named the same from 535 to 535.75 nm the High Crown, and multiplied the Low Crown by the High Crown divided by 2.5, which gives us 0.640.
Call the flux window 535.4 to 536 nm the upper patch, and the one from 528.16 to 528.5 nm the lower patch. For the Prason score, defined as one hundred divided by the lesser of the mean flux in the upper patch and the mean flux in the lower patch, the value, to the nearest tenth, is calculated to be 5.5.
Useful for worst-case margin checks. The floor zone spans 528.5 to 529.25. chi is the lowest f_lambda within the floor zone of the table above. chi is 17.67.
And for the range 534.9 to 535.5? 17.14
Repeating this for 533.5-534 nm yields 18.16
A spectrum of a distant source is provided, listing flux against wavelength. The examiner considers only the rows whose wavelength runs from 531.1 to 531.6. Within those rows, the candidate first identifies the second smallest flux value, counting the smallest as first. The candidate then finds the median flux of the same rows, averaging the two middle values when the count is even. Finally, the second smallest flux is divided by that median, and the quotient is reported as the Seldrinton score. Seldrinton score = 0.997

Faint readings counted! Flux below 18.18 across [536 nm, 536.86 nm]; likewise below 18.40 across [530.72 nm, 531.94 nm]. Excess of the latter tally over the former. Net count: -2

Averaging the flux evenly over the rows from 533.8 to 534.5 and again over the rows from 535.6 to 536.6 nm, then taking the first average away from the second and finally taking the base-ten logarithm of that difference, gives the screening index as 0.0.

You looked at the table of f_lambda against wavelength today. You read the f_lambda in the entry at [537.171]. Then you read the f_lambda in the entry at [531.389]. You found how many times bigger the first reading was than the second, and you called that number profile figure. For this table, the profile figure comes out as 0.94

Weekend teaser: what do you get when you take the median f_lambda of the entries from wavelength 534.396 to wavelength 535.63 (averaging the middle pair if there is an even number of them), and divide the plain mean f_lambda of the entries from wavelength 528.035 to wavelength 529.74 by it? 1.04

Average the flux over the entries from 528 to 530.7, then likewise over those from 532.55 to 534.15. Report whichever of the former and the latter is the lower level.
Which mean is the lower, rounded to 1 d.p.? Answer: 17.4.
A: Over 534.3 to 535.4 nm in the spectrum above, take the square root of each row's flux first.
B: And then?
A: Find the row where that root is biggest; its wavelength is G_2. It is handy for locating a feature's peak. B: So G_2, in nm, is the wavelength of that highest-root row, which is 535.319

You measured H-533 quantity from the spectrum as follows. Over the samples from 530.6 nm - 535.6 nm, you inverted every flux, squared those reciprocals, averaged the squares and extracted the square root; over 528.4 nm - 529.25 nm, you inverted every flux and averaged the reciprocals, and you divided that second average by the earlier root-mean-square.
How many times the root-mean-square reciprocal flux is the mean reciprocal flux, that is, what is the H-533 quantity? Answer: 0.98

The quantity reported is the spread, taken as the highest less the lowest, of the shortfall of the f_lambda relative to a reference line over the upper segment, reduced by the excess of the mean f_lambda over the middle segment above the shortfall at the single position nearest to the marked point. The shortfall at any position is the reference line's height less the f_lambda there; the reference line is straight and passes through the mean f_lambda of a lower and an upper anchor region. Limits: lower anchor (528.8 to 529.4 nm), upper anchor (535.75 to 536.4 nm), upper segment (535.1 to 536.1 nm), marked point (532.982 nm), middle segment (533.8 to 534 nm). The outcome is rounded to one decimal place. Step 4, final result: -13.8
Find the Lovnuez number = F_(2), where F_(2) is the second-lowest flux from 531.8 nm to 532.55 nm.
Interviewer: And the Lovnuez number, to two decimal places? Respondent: 17.74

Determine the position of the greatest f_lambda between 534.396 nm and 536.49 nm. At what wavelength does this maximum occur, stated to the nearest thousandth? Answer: 535.443 nm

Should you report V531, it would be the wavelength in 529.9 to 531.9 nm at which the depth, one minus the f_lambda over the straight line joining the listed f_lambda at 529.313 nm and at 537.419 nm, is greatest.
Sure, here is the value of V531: 529.923 nm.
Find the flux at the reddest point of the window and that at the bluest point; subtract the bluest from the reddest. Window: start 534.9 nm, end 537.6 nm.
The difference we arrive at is 1.3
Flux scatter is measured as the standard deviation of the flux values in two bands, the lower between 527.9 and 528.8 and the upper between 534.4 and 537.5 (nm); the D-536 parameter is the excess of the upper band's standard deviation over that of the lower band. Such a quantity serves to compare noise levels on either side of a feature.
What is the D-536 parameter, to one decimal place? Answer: 0.5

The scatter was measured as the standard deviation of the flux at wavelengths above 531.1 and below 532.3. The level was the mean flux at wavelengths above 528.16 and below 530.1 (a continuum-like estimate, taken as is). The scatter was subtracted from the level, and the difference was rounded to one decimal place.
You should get 17.7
